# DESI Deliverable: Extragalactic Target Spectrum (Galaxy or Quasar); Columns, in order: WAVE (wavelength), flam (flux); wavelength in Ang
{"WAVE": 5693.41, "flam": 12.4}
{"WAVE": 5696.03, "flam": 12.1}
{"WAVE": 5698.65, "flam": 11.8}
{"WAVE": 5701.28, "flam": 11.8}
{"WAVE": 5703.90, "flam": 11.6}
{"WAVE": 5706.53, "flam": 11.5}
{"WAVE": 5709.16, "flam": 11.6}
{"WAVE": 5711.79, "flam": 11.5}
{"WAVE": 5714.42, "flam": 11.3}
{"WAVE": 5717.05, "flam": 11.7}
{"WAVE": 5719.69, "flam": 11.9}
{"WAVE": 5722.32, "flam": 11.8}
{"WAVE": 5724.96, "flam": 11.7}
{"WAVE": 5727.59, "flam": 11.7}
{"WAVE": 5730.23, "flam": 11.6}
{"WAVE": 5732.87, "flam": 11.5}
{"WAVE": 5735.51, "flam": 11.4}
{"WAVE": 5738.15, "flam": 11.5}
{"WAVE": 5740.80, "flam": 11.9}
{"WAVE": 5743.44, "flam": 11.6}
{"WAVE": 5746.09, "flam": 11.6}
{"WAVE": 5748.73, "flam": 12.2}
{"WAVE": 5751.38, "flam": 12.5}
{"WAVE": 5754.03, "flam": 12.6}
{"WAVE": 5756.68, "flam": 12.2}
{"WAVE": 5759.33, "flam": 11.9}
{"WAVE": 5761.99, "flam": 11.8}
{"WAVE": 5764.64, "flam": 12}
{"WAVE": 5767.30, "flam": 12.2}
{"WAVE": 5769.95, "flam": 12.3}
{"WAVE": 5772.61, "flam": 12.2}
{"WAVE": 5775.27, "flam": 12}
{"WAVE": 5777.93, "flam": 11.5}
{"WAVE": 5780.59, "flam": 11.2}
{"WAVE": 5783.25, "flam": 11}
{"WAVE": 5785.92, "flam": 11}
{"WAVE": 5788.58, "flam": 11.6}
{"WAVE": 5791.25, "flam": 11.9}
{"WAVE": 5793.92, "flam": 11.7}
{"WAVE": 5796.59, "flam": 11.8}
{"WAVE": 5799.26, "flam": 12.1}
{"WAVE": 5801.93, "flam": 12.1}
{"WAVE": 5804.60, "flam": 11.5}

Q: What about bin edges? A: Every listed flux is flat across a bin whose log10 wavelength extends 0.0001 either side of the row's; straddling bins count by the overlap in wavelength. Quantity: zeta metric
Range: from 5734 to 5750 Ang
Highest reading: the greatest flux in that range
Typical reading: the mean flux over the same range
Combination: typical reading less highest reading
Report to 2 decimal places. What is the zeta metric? -0.50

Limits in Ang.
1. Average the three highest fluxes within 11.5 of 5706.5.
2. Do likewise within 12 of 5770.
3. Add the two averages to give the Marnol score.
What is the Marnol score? 24.1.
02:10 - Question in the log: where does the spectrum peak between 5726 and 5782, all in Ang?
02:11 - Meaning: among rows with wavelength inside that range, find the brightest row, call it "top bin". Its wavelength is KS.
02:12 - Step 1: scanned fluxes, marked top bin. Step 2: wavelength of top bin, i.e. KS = 5754.03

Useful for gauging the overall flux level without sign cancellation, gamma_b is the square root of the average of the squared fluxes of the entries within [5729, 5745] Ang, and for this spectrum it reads 11.6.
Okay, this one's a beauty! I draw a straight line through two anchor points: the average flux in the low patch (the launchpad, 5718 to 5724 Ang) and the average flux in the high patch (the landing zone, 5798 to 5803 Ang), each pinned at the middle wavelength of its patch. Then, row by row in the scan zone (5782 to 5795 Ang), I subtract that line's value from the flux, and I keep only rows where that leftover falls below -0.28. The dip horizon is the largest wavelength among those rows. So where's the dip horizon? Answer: 5793.92 Ang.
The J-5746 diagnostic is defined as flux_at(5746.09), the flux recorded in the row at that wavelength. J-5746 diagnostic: 11.6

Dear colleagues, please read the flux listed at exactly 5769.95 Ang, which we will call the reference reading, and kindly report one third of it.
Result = 4.10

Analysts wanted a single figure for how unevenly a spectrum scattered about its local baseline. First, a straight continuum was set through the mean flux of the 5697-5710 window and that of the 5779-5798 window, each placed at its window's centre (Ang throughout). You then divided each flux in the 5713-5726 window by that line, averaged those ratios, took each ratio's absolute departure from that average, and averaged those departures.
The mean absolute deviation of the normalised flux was 0.014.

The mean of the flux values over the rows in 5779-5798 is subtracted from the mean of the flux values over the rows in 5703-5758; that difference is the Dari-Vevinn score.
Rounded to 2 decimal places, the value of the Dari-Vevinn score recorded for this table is 0.30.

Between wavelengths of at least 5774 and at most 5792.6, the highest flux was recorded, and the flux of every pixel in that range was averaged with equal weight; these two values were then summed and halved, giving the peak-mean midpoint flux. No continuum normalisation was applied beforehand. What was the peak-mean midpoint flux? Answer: 11.7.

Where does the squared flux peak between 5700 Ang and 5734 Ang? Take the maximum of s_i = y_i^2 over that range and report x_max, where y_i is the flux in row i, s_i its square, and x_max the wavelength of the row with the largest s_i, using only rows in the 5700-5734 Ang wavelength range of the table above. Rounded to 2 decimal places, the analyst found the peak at 5719.69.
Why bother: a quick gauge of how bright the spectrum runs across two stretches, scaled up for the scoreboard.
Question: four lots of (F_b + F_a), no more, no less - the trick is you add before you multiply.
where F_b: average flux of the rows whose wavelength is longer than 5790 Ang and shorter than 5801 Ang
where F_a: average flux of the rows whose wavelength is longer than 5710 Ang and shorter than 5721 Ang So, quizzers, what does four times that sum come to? 93.9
